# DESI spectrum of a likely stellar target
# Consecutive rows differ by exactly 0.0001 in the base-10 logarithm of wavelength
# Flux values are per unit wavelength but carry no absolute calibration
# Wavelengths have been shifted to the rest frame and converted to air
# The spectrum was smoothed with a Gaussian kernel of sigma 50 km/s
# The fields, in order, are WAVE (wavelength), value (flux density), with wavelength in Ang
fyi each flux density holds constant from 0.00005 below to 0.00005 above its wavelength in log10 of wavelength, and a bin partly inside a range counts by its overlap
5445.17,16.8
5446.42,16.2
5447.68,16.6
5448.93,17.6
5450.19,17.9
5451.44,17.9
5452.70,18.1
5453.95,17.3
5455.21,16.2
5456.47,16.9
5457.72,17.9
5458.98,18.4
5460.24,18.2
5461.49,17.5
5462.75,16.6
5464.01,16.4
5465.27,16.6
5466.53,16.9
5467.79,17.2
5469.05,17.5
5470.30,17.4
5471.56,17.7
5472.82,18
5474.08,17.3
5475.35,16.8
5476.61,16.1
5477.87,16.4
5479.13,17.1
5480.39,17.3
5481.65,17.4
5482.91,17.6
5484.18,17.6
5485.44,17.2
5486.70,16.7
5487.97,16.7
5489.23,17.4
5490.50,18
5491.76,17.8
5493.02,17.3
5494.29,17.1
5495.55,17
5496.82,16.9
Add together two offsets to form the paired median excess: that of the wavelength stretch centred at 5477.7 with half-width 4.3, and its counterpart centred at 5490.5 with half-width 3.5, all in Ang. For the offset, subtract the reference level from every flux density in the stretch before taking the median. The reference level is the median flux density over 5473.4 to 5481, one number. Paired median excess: 0.60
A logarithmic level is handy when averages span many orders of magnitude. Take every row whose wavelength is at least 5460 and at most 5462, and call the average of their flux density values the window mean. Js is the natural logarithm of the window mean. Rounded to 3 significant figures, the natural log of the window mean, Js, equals 2.88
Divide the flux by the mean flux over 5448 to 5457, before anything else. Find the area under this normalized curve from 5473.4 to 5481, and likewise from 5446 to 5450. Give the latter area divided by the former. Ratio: 0.5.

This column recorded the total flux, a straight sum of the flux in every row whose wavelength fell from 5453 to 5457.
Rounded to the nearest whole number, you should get 50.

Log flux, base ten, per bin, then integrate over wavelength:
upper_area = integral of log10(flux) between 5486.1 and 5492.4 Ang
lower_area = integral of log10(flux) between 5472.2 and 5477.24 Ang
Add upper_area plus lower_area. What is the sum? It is 14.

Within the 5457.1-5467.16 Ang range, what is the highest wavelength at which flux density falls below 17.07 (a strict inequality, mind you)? 5466.53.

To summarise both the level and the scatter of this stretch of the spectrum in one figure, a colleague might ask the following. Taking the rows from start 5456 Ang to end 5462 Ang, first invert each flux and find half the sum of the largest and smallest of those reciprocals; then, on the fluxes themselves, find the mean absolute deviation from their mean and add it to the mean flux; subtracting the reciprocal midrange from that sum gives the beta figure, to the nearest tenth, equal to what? 18.2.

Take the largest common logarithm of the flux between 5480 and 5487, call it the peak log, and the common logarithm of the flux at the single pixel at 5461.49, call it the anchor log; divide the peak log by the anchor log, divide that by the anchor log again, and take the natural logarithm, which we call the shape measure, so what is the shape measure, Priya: -0.216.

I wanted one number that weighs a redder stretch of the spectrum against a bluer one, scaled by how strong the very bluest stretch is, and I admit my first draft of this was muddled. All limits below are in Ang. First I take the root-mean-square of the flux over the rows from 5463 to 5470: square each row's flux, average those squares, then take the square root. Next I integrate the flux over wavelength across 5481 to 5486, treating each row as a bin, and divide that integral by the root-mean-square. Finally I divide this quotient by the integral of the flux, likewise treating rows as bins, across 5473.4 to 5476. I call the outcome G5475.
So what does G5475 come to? 0.12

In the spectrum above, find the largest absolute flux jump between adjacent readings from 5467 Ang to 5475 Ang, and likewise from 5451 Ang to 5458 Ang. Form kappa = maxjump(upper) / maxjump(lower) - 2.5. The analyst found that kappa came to -1.86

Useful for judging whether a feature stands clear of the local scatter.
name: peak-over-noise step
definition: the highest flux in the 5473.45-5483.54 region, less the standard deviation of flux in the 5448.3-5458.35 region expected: 17.0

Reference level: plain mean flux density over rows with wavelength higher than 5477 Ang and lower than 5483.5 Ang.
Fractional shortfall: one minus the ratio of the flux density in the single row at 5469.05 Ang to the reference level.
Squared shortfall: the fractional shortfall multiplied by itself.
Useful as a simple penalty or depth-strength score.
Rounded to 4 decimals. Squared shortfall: 0.0004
